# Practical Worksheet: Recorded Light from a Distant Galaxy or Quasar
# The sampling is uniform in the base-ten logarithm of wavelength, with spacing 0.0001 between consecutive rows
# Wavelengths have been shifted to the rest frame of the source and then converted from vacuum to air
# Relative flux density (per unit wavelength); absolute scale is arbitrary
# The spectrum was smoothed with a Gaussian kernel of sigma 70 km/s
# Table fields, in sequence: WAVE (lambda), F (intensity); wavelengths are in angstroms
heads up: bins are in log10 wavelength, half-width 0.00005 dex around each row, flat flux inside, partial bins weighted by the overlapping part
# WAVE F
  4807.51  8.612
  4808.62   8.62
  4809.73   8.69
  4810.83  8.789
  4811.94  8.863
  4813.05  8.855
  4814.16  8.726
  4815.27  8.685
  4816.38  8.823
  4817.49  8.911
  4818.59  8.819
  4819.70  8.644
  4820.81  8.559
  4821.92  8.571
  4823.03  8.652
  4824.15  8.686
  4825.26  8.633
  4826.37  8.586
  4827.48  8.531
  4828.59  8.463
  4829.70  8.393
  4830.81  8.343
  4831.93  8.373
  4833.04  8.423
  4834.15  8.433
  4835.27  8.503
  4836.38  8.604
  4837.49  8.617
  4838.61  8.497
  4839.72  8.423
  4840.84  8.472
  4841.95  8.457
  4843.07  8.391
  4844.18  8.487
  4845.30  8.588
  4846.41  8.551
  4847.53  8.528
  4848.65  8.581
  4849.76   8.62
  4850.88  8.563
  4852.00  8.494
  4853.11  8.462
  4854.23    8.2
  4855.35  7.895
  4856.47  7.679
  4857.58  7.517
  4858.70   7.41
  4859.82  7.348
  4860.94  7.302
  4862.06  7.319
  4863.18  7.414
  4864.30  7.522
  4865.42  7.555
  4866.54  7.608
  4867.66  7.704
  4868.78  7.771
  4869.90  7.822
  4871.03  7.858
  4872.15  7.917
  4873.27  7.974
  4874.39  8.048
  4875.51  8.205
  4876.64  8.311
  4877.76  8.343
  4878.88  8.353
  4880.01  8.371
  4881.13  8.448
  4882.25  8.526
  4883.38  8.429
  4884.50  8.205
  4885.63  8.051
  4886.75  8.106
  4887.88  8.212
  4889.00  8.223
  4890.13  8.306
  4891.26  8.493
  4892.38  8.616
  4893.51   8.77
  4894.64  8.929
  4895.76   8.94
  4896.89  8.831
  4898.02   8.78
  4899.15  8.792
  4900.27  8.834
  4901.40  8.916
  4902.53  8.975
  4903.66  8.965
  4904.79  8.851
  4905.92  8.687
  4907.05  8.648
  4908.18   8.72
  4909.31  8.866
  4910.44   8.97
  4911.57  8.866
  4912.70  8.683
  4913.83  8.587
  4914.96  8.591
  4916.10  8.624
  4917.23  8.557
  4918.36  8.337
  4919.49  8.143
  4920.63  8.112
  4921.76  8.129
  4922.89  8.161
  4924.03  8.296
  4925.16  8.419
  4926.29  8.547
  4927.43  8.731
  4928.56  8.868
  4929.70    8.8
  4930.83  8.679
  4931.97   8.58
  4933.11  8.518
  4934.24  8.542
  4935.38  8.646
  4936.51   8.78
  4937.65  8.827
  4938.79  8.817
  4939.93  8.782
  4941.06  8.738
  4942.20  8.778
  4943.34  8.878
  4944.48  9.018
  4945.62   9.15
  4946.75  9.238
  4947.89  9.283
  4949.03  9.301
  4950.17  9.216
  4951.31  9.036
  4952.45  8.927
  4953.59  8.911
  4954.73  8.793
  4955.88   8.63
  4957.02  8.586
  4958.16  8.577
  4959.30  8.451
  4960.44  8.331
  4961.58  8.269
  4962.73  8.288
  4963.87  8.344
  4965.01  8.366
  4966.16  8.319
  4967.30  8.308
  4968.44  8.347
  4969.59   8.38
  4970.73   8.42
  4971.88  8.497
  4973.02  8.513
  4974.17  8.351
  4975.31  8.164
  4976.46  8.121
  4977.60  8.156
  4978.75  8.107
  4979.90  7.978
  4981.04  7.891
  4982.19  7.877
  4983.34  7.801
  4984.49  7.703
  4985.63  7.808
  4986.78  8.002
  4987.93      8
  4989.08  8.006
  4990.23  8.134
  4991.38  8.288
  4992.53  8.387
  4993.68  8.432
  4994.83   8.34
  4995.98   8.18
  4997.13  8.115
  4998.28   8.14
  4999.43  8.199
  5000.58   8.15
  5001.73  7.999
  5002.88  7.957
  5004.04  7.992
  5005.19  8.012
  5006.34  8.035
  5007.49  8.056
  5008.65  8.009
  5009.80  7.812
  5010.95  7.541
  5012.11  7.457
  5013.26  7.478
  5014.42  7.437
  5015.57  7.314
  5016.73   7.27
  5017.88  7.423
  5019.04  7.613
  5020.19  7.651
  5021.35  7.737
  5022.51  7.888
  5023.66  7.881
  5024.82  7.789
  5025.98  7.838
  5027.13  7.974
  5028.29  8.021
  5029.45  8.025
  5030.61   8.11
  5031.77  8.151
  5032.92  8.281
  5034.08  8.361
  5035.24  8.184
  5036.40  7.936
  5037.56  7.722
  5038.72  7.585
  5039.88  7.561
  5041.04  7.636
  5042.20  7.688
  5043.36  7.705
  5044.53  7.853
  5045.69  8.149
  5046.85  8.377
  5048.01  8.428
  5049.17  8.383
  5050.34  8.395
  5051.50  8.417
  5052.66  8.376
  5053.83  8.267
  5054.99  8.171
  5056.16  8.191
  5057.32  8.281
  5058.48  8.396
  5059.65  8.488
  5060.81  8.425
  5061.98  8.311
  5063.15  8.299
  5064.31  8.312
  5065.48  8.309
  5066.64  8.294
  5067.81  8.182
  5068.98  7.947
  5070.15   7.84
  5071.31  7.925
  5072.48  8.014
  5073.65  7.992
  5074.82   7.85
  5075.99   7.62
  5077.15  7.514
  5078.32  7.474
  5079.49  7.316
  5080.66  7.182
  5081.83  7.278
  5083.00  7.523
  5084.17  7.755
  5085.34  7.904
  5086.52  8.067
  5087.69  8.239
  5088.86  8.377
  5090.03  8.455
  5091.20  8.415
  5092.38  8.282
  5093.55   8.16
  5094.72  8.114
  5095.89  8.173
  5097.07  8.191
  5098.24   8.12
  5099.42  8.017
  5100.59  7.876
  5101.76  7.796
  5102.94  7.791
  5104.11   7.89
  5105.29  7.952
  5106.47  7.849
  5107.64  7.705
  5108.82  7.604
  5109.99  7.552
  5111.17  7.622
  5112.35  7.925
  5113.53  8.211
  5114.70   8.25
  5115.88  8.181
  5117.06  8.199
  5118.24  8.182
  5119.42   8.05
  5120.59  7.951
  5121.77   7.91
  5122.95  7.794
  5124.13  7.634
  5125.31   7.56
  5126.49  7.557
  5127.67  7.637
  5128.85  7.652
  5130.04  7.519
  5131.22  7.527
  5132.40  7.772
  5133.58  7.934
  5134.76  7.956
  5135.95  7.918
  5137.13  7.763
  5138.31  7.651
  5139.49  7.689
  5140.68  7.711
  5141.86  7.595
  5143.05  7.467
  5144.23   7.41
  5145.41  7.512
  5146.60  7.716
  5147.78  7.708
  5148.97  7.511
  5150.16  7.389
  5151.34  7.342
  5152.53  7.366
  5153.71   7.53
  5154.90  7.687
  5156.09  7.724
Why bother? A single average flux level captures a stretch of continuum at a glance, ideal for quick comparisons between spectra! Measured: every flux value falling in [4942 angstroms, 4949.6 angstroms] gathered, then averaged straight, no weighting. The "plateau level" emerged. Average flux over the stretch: 9.1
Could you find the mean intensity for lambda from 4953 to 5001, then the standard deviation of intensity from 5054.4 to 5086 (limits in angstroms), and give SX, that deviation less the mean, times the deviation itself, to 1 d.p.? -3.0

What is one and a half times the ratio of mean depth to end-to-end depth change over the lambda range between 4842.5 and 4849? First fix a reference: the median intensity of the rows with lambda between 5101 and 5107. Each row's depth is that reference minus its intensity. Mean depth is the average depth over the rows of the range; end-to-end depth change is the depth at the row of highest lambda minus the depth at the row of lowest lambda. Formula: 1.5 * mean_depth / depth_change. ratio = 5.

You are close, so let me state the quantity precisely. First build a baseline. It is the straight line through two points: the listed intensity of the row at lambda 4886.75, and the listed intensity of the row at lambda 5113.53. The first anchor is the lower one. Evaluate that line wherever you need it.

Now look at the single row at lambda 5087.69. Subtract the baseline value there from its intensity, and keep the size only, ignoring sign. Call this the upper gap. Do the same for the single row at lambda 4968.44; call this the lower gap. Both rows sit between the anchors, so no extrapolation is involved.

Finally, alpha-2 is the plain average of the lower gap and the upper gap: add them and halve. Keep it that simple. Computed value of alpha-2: 0.12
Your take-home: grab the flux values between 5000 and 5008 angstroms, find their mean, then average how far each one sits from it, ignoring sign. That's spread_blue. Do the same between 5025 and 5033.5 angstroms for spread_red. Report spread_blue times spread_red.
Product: 0.0047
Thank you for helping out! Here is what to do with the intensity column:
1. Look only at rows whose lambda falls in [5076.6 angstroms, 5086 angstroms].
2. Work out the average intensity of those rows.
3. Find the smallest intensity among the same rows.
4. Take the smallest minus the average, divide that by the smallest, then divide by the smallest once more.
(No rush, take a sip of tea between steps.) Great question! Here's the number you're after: -0.0060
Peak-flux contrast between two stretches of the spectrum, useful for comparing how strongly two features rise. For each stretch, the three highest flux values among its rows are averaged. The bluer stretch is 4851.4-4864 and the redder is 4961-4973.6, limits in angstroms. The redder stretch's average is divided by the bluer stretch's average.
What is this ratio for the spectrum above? 1.01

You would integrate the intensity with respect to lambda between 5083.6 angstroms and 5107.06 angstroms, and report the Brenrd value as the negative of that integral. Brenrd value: -189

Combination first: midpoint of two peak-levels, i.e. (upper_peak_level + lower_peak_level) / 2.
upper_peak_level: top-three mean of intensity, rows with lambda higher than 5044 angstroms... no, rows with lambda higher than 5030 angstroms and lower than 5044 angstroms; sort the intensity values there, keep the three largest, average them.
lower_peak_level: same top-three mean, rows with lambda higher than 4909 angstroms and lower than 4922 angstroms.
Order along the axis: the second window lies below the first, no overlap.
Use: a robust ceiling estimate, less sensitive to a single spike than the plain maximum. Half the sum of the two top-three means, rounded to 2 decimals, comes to 8.59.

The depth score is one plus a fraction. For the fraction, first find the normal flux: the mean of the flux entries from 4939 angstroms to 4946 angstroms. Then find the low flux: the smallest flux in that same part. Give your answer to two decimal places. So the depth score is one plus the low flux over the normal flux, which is 1.98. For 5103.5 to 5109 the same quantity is 1.97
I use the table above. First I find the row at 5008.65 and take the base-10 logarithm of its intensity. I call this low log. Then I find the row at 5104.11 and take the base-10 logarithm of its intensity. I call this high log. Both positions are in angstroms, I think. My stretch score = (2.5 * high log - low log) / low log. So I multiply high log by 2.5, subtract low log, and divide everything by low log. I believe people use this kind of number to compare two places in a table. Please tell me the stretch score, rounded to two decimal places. 1.48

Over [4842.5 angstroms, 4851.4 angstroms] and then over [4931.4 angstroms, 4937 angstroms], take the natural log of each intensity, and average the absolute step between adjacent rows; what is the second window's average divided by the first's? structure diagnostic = 1.4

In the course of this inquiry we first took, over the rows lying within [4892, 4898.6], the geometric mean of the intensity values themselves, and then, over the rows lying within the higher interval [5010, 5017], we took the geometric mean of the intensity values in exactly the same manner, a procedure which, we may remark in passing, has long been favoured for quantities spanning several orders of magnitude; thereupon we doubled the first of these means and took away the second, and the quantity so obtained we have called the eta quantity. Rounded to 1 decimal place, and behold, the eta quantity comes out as 10.2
